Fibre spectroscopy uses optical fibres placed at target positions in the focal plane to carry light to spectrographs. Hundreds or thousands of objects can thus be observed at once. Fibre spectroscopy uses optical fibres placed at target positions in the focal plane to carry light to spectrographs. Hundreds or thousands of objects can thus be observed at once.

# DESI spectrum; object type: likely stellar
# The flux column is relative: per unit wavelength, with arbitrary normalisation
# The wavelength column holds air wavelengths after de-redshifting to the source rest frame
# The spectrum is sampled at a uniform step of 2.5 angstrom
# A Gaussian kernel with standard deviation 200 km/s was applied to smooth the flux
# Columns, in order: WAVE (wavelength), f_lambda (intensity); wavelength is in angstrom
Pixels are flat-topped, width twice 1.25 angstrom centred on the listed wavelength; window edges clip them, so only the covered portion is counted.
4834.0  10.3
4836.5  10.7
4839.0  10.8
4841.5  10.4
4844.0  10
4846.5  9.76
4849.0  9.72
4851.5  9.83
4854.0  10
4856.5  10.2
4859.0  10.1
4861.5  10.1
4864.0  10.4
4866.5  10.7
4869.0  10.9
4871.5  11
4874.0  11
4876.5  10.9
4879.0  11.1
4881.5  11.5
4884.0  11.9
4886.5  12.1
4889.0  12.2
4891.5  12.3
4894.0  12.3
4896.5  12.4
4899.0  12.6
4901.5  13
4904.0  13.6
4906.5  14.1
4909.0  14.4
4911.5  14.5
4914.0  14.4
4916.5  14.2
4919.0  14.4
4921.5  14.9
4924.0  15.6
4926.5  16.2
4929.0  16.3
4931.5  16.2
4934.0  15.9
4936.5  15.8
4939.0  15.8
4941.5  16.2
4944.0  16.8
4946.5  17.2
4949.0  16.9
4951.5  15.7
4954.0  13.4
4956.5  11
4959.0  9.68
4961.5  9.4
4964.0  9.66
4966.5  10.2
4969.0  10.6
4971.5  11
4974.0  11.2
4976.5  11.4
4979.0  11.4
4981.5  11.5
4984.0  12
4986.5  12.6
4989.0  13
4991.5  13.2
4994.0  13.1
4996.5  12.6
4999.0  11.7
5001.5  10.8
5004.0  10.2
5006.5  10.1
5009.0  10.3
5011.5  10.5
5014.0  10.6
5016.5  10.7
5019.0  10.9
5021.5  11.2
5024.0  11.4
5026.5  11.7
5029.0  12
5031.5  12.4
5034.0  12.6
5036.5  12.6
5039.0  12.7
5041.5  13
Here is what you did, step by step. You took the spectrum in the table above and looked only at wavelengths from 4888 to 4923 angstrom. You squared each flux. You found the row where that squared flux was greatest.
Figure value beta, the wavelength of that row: 4921.5 angstrom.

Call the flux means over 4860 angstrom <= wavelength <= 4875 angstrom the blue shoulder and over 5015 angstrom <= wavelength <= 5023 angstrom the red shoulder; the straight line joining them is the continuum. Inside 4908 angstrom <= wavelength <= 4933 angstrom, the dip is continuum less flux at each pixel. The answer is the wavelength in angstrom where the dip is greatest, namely 4916.5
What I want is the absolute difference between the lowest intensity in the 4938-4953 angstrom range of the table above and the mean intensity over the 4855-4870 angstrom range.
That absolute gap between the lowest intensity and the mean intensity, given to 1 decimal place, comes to 5.3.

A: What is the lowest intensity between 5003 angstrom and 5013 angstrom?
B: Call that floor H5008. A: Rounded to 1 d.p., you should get 10.1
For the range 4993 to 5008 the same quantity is 10.1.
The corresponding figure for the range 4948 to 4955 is 13.4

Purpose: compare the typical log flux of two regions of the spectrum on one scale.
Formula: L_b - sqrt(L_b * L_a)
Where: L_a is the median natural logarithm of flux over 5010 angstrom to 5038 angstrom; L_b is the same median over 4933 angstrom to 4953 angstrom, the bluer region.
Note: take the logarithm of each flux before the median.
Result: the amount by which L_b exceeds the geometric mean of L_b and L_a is 0.18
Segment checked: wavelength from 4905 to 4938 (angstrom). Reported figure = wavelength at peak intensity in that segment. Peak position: 4929.0 angstrom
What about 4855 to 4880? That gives 4879.0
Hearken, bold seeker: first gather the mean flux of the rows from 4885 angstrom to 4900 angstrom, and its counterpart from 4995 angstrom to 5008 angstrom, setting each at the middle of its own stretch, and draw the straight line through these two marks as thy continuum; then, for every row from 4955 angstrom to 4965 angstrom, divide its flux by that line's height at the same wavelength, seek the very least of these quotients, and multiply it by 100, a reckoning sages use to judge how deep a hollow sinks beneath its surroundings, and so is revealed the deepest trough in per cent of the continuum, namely 81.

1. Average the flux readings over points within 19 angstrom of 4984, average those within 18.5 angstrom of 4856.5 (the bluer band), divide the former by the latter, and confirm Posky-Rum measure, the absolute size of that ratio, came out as 1.14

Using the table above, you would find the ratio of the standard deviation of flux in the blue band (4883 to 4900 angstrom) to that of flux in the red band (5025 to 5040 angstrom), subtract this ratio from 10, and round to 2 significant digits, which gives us 9.4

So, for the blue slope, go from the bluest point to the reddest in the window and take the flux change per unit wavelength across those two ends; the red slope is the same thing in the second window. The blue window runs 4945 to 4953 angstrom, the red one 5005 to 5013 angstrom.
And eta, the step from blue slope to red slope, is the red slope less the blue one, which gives 0.38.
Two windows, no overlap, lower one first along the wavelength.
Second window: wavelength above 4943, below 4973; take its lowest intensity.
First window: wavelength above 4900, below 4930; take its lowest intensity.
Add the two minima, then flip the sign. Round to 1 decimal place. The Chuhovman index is -22.4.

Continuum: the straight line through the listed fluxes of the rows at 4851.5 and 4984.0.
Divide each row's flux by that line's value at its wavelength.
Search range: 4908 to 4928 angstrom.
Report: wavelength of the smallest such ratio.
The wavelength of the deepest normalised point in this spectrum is 4916.5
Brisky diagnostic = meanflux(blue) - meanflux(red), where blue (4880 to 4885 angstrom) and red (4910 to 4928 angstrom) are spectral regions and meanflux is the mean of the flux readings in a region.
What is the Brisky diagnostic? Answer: -3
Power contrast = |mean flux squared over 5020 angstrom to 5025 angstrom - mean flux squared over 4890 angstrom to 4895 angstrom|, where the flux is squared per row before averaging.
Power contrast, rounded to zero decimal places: 24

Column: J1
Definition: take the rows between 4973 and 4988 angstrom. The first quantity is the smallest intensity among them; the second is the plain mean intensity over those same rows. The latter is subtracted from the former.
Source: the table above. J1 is -0.5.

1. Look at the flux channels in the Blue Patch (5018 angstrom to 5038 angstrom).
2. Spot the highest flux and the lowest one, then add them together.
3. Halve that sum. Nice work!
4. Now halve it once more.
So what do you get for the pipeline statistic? 5.9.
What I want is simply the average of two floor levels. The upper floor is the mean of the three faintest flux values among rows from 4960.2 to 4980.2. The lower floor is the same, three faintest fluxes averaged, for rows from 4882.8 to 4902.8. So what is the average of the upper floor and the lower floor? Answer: 10.9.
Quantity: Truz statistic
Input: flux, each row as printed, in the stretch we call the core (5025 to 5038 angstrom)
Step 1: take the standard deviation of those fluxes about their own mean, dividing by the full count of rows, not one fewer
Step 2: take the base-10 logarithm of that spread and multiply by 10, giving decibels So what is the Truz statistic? -4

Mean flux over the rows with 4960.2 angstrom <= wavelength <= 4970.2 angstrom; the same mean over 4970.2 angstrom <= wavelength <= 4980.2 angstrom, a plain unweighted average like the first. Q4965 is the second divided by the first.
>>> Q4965 1.129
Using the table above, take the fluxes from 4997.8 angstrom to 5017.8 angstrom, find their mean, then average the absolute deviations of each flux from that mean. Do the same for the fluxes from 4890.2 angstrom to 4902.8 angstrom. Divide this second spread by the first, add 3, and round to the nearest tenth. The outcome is 3.7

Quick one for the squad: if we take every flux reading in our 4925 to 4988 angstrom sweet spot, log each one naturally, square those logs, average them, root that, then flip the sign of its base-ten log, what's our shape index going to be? -0.412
